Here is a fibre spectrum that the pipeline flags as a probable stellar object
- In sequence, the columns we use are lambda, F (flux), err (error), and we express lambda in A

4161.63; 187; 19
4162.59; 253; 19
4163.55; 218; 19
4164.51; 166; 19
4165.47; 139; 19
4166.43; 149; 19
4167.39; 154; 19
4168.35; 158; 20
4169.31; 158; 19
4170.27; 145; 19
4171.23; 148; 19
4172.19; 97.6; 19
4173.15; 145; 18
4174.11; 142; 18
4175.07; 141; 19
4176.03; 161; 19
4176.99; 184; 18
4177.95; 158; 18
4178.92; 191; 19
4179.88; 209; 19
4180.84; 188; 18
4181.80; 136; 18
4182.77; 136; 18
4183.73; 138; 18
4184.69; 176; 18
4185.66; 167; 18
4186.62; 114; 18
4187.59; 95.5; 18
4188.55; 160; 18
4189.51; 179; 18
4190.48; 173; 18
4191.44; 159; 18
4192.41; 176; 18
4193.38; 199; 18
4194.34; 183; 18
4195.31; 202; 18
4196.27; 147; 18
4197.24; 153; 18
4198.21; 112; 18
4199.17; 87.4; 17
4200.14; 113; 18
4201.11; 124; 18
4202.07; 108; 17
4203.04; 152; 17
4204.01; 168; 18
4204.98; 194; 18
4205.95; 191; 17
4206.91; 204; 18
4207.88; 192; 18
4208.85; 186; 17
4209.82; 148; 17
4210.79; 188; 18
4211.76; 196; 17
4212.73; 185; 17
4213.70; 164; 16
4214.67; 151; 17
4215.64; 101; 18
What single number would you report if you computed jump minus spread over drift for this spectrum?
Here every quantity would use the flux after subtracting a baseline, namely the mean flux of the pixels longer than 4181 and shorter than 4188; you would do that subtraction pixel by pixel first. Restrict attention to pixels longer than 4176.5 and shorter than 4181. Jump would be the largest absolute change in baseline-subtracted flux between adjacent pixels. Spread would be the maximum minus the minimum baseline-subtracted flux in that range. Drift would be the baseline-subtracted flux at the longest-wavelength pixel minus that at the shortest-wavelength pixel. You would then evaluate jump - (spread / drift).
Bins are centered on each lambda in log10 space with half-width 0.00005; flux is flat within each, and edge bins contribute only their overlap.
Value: 20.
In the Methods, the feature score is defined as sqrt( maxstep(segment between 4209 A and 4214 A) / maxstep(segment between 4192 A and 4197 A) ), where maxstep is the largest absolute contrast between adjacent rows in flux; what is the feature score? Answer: 0.85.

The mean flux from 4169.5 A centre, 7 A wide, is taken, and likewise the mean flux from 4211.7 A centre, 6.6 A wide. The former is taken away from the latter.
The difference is 30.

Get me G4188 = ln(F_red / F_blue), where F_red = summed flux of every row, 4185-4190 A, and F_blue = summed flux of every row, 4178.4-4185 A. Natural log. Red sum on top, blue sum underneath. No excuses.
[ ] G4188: -0.50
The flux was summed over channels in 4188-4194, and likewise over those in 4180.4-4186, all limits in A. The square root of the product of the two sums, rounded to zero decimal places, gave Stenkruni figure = 992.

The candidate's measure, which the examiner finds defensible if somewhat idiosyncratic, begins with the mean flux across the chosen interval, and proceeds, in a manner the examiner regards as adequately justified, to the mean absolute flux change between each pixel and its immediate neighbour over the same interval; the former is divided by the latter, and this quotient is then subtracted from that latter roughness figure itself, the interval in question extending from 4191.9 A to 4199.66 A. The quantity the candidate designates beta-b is 20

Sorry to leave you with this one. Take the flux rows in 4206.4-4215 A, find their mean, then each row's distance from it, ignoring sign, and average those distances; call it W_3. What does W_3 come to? 17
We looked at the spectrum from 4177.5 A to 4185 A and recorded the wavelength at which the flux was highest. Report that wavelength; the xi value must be 4179.88 A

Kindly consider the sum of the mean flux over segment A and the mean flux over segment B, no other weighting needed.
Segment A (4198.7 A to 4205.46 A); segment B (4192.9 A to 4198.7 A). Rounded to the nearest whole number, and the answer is 301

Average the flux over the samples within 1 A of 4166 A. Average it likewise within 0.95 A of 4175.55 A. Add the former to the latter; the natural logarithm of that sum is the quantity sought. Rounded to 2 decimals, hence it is 5.69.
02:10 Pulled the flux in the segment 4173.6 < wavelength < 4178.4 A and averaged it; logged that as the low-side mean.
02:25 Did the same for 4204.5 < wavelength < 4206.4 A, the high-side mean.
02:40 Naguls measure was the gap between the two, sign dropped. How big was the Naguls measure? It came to 35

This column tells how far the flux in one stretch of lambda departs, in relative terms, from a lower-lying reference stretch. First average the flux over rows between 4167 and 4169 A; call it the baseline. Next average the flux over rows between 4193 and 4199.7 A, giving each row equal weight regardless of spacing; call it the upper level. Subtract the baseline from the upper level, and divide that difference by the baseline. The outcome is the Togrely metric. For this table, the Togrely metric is -0.01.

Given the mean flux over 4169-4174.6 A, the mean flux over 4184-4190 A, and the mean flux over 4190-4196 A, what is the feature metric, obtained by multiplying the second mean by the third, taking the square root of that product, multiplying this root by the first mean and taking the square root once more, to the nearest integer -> 151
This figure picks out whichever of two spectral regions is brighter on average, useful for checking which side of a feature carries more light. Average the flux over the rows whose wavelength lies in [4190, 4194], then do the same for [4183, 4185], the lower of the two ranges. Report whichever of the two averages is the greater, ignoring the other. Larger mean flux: 177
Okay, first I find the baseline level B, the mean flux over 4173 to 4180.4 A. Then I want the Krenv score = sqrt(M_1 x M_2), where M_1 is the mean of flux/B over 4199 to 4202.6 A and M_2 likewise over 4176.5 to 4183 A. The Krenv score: 0.82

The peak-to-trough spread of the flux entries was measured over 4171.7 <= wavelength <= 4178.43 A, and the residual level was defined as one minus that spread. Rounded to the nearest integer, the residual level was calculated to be -85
